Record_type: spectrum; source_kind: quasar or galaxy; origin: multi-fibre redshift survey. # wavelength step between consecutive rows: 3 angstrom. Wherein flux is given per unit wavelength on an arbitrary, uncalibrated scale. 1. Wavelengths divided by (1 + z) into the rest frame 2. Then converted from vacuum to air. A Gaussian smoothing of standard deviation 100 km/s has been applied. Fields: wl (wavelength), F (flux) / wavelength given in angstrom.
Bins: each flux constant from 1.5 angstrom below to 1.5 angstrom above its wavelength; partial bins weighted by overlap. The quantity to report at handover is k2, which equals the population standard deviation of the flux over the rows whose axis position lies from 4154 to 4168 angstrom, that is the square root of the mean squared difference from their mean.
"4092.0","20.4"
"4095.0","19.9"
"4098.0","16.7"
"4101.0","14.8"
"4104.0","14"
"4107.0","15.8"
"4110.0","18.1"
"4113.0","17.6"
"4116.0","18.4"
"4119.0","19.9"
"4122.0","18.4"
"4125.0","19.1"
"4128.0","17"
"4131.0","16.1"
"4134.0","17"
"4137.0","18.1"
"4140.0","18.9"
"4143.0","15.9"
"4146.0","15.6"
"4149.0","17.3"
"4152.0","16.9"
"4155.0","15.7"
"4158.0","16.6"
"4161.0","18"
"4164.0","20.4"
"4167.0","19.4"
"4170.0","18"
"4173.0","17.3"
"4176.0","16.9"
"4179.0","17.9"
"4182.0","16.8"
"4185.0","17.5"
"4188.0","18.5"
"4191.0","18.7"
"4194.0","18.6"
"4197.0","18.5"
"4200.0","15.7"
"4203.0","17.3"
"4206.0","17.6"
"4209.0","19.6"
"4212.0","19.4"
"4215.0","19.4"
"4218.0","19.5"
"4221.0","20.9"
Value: 1.73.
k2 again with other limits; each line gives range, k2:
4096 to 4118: 1.56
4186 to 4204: 1.08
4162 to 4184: 1.24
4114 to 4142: 1.13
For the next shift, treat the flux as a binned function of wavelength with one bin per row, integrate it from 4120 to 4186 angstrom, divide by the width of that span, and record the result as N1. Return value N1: 17.5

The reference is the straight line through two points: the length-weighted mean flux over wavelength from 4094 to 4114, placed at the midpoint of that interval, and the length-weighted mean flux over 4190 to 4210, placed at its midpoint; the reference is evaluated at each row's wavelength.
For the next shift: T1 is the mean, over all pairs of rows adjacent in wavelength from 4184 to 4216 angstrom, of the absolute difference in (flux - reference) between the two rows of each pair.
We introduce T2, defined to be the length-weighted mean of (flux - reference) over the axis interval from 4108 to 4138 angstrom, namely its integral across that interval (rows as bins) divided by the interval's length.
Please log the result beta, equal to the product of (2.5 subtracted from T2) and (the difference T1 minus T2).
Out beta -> 0.3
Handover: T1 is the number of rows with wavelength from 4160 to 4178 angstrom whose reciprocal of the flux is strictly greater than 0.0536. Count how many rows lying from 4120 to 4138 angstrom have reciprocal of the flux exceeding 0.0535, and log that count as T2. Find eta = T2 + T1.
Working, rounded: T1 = 4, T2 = 5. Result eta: 9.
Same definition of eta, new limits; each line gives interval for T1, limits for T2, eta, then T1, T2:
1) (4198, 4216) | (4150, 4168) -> 7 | 3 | 4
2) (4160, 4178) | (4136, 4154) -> 9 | 4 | 5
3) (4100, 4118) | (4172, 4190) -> 12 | 6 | 6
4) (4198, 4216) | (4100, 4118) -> 9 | 3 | 6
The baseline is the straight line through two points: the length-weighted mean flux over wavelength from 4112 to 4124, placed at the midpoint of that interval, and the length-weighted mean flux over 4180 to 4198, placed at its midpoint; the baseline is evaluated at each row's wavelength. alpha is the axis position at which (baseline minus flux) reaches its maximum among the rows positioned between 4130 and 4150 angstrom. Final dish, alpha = 4146.0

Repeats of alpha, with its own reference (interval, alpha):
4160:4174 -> 4173.0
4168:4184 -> 4182.0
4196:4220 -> 4200.0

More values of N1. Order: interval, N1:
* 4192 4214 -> 18.1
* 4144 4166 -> 17.2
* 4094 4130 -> 17.4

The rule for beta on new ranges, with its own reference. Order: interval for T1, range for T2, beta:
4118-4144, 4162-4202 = -2.3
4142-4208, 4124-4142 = -0.7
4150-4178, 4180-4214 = -2.5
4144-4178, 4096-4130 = -1.2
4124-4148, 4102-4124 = -1.1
